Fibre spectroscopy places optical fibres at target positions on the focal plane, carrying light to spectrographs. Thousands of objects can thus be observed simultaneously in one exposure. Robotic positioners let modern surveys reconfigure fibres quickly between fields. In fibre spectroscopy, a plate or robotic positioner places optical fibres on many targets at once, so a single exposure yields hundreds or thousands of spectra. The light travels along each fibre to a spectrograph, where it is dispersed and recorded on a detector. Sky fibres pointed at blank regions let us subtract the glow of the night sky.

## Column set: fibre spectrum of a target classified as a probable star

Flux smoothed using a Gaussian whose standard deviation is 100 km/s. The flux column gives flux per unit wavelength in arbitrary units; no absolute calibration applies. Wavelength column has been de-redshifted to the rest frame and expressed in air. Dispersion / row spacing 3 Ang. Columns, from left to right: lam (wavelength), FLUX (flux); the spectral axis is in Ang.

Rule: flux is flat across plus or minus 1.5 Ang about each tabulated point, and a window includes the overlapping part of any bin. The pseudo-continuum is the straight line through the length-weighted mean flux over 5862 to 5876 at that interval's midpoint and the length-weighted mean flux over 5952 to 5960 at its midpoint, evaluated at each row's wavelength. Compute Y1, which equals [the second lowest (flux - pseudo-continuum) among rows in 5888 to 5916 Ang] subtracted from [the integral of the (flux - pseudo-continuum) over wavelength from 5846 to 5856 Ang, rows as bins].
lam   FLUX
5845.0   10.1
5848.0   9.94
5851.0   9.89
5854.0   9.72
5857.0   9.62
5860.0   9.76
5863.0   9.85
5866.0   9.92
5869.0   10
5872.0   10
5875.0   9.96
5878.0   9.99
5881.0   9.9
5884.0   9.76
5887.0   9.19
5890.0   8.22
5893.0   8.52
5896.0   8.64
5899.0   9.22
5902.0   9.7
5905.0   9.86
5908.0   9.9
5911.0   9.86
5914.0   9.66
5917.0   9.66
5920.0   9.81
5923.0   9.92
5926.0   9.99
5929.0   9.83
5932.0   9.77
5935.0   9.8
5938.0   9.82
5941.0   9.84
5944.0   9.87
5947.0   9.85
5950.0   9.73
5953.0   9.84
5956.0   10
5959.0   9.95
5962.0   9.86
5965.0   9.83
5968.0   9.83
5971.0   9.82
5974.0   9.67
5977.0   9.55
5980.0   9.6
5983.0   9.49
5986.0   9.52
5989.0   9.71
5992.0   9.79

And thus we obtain 0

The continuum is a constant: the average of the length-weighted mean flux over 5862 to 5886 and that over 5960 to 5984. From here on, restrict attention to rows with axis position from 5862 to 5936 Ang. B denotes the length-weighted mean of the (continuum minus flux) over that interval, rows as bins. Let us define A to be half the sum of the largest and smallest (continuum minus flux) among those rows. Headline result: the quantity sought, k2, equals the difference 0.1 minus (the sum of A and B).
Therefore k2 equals -0.8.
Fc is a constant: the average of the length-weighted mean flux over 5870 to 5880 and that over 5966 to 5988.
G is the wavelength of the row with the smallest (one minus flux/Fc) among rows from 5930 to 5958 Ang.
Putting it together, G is 5956.0 Ang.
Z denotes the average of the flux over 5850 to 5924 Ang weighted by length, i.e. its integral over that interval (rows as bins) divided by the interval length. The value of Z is 9.62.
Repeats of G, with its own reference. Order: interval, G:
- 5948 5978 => 5956.0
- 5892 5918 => 5908.0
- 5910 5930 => 5926.0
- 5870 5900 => 5872.0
